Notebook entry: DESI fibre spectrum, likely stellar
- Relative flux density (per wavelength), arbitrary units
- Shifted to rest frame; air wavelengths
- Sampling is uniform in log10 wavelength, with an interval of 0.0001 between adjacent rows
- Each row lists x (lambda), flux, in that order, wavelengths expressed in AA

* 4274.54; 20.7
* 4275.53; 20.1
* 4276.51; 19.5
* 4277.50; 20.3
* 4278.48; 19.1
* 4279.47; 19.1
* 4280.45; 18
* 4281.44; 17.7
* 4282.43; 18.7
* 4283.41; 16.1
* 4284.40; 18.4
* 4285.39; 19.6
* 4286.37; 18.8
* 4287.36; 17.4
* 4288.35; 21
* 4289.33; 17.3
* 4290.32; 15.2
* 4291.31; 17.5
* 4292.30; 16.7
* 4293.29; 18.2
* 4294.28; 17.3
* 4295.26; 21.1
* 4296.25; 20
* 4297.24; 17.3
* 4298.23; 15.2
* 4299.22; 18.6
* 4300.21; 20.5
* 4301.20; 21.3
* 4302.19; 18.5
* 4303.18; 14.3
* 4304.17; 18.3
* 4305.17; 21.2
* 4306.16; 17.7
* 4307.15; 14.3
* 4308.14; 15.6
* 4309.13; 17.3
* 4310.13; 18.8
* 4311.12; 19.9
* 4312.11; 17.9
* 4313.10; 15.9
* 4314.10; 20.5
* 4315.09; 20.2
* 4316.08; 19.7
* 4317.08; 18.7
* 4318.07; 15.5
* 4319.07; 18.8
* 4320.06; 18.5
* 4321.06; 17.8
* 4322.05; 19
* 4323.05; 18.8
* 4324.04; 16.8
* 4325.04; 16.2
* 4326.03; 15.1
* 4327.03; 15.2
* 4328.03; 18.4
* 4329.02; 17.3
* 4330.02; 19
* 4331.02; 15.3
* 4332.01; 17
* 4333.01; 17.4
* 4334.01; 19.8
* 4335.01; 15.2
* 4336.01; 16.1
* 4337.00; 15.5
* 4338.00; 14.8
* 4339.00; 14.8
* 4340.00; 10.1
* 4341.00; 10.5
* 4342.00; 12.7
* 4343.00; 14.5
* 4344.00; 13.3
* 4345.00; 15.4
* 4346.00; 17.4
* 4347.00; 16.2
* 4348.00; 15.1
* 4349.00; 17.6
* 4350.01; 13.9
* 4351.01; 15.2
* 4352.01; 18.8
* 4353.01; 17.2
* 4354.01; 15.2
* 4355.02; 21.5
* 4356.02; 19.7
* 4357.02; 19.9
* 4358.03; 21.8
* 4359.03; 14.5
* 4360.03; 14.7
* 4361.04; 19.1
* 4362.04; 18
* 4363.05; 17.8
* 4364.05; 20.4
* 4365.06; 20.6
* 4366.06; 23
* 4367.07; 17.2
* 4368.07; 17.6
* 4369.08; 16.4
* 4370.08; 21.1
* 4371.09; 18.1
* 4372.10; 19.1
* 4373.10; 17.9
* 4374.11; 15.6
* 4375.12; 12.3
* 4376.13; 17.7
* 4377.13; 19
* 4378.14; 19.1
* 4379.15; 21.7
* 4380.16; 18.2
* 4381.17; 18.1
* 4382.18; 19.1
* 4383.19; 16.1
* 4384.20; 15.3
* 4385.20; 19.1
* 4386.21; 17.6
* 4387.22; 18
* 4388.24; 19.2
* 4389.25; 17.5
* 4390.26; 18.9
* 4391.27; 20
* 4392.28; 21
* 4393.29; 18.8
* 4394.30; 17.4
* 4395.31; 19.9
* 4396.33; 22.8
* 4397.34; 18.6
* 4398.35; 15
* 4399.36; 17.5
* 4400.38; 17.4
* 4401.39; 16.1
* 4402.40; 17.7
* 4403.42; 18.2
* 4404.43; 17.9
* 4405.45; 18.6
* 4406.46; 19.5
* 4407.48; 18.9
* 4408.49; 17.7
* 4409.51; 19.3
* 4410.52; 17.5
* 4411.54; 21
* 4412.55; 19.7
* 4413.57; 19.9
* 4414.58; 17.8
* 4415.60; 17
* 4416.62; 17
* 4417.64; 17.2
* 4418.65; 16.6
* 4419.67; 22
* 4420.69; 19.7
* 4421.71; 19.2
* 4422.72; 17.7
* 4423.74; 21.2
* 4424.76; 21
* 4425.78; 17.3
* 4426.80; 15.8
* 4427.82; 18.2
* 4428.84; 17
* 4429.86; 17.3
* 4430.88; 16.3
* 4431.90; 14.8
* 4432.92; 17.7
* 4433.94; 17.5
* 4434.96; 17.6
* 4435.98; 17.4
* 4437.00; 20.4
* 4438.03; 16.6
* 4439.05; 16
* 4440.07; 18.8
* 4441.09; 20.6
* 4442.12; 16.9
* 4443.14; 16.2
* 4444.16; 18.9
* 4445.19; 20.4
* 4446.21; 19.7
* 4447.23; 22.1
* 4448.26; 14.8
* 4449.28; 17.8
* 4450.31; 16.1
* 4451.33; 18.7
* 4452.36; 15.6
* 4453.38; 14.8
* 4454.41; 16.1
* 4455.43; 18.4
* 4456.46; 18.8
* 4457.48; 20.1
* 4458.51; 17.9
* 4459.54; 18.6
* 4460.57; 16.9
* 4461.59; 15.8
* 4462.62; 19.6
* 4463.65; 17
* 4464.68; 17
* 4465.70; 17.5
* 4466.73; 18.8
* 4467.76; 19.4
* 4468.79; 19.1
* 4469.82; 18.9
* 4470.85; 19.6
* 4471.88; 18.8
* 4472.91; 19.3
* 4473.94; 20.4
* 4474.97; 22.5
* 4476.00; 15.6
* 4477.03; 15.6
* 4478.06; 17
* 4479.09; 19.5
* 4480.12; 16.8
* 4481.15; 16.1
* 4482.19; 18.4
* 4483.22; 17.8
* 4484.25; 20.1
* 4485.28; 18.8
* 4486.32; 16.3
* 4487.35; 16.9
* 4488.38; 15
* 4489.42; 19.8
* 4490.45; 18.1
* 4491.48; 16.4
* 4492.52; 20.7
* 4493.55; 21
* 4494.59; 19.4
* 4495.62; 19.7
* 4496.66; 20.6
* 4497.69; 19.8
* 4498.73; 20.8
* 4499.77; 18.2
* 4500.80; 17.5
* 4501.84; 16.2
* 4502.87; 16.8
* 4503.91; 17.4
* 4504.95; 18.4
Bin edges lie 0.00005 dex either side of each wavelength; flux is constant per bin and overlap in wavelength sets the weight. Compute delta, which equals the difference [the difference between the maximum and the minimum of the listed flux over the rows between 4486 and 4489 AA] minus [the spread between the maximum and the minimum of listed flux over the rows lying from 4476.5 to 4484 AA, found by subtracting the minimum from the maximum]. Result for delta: -2.0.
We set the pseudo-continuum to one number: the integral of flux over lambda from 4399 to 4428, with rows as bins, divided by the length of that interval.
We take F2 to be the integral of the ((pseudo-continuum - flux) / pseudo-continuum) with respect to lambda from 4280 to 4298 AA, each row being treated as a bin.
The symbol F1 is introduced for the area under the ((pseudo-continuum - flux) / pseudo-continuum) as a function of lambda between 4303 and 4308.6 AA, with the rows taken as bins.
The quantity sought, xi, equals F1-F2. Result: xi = 0.07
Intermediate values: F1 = 0.4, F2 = 0.3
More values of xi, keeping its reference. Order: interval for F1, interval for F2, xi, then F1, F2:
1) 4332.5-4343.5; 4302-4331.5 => 1.02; 2.2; 1.2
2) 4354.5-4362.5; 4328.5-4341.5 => -2.09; -0.1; 2.0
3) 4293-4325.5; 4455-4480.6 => 0.35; 0.5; 0.1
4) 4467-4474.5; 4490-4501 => 0.17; -0.4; -0.5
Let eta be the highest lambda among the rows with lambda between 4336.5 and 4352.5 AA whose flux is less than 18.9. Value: 4352.01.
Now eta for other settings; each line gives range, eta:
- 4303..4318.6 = 4318.07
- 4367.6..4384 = 4383.19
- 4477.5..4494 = 4491.48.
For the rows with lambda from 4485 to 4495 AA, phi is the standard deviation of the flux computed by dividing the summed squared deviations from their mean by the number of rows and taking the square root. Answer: 1.93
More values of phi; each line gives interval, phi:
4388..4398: 1.54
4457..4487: 1.63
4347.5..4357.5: 2.40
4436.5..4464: 1.91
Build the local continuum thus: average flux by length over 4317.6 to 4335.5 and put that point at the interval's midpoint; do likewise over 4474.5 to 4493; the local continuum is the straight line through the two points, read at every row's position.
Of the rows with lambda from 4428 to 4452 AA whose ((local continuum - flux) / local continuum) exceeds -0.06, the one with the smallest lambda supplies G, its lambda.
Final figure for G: 4428.84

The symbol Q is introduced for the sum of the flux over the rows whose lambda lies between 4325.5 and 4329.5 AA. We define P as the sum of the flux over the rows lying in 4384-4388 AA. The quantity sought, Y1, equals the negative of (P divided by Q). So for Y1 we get -1.06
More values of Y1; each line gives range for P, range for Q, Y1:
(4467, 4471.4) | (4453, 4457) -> -1.13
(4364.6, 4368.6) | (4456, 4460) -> -1.04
